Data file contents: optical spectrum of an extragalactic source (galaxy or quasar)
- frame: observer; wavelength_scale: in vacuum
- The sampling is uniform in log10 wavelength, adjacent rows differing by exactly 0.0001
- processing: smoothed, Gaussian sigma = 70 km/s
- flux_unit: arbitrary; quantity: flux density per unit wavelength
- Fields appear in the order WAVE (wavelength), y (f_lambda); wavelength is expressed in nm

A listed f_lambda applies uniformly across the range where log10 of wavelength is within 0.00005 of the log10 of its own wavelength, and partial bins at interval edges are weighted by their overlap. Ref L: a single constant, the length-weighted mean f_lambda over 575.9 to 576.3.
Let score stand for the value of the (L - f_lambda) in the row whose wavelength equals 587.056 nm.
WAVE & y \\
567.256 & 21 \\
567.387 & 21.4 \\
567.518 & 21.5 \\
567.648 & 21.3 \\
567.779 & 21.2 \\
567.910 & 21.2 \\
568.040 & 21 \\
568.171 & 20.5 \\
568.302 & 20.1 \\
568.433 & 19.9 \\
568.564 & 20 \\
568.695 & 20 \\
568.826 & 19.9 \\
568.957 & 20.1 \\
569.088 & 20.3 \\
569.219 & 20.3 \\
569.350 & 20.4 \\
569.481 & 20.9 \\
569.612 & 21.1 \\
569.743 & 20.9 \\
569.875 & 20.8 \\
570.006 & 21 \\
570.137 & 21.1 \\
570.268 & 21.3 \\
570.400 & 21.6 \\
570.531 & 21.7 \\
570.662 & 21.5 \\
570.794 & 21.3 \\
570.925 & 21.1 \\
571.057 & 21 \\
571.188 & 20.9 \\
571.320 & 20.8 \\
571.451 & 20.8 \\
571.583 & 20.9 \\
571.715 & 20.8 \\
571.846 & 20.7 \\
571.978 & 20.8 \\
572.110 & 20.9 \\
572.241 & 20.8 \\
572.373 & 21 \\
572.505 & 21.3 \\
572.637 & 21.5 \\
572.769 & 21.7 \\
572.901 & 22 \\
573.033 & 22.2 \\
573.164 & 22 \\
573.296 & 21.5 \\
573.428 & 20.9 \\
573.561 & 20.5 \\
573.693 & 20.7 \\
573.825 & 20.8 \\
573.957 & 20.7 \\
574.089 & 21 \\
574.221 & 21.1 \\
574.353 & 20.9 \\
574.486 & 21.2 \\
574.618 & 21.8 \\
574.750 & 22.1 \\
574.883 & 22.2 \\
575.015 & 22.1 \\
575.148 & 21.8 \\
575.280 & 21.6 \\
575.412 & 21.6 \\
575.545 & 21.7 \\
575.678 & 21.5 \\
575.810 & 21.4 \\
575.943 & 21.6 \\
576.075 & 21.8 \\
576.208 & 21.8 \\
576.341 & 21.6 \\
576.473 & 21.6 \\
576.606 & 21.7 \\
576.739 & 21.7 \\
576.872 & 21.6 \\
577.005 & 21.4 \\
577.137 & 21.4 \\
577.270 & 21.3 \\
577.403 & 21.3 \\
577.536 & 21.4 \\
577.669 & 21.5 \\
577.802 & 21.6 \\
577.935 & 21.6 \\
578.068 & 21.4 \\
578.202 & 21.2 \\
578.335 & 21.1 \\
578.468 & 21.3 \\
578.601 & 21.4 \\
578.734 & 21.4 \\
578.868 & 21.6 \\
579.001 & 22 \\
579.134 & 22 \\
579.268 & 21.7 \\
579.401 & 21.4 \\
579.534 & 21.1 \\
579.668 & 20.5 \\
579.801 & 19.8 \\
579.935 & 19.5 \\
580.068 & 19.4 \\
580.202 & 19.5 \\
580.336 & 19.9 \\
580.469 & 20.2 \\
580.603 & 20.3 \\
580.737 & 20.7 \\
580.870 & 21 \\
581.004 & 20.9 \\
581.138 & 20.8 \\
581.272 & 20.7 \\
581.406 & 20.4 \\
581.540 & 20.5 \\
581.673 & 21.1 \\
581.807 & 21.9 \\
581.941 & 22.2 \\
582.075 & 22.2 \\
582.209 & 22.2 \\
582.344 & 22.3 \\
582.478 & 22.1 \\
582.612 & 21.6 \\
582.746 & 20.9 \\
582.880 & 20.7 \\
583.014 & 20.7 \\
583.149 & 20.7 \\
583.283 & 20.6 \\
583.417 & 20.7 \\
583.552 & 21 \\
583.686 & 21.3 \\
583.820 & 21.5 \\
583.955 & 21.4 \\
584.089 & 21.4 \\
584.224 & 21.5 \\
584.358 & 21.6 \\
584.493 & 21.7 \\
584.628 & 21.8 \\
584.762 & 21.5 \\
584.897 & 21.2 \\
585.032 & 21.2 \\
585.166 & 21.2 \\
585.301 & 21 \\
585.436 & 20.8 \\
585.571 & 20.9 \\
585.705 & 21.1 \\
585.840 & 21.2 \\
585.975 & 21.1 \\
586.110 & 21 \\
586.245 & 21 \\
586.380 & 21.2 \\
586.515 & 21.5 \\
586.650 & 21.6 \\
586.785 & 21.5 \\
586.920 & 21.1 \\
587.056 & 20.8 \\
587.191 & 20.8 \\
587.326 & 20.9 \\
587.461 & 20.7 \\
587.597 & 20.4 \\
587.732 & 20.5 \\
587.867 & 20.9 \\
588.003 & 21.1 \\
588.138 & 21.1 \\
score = 0.9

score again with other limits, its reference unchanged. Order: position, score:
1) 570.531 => 0.0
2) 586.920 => 0.6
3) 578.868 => 0.1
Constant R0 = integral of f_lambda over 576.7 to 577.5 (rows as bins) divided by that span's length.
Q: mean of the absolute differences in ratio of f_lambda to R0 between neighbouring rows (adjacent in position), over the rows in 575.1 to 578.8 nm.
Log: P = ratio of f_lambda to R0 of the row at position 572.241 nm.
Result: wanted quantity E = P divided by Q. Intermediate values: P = 0.970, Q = 0.005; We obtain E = 201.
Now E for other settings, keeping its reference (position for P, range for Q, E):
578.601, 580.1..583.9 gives 88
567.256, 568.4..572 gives 145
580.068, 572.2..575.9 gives 82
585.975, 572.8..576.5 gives 98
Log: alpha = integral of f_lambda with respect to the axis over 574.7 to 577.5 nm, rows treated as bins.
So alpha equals 60.6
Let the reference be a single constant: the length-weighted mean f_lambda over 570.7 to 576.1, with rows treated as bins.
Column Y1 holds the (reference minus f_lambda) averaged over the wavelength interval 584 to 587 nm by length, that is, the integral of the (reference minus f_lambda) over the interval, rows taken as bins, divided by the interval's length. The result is 0.01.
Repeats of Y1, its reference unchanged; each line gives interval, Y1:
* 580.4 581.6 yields 0.68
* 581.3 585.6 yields -0.01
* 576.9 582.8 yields 0.16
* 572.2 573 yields -0.15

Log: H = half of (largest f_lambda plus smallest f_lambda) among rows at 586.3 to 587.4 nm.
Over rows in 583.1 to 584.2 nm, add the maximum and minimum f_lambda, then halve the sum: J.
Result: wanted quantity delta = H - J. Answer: 0.15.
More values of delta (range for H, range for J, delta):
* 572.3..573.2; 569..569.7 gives 0.90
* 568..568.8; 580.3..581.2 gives 0.00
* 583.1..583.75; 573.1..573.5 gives -0.50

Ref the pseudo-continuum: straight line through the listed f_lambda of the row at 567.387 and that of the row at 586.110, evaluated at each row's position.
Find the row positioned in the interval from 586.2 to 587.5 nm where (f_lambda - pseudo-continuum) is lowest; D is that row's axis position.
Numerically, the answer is 587.461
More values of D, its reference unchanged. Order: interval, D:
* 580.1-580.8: 580.202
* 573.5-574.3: 573.561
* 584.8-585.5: 585.436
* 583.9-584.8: 583.955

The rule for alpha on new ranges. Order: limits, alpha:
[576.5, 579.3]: 60.2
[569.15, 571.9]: 57.7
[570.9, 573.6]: 57.1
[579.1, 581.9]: 57.8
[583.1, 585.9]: 59.4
